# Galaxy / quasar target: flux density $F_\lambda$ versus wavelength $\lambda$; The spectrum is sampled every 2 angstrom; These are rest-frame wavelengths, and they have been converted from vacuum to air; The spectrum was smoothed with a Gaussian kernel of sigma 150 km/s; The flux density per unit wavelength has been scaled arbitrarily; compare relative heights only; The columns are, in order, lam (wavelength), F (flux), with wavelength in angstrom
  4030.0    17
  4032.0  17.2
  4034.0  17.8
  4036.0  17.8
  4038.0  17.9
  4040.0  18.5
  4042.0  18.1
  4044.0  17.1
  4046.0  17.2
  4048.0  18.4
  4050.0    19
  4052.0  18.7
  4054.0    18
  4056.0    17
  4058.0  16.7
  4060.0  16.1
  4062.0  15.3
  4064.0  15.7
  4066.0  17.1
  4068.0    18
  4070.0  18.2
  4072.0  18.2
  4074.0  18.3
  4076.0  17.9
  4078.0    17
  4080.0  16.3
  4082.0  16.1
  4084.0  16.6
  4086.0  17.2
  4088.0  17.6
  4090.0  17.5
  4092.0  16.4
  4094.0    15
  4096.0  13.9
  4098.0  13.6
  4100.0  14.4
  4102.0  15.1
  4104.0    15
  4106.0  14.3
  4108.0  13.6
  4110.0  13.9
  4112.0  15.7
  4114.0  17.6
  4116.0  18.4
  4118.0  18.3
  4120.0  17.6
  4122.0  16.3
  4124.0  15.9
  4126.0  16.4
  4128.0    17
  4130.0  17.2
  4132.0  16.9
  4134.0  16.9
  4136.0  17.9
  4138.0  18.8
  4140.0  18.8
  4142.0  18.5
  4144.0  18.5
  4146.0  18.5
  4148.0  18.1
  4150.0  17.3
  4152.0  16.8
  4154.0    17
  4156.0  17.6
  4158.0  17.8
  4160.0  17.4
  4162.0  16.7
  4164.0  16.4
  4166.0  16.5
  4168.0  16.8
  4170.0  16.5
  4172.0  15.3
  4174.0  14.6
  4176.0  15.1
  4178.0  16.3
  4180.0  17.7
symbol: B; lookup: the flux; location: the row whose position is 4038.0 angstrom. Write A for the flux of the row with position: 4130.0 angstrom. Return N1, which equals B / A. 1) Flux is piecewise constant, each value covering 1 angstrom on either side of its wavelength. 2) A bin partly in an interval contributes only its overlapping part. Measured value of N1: 1.04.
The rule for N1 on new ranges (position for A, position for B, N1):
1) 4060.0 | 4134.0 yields 1.05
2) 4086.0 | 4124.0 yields 0.92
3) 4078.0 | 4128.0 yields 1.00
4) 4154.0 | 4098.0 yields 0.80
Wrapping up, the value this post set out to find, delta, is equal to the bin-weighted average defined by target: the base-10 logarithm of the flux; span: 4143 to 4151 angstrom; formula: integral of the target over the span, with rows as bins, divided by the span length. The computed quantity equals 1.26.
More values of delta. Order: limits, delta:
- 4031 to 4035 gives 1.24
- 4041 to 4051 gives 1.25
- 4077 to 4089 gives 1.23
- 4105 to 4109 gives 1.14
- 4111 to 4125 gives 1.23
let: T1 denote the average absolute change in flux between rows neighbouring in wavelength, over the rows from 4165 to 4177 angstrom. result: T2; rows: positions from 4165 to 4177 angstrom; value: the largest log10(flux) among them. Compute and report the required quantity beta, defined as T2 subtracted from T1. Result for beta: -0.63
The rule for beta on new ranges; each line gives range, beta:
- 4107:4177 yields -0.74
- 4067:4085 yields -0.89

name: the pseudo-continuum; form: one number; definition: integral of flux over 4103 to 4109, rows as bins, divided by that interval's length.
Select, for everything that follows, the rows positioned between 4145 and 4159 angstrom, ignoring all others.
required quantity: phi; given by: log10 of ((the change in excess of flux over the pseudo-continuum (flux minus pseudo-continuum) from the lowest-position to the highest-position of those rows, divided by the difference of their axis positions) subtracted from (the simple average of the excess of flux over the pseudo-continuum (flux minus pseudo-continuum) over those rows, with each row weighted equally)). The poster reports 0.52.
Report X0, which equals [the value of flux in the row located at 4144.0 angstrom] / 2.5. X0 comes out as 7.4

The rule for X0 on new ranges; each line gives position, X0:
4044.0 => 6.8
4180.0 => 7.1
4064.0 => 6.3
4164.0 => 6.6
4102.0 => 6.0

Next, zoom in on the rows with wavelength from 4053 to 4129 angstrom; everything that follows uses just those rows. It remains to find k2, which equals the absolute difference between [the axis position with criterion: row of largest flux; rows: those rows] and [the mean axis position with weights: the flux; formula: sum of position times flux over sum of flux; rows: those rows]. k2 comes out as 25.5 angstrom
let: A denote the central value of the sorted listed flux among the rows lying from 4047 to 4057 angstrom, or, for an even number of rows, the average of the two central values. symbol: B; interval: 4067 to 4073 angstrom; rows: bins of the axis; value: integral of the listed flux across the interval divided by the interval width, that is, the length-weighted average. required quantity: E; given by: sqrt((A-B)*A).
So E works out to 2.2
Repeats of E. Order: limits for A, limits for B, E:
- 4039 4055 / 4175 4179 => 6.8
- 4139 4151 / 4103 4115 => 8.0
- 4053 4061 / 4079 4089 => 1.2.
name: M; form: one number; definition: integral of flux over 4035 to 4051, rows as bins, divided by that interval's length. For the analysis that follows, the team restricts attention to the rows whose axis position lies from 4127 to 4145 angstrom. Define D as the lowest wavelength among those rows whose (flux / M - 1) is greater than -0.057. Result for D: 4128.0 angstrom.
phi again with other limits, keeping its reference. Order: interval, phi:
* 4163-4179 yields 0.22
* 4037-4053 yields 0.57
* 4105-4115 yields -0.51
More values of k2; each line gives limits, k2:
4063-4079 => 2.9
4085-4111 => 9.4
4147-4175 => 12.7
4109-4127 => 2.1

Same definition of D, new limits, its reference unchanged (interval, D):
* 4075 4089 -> 4076.0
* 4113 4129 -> 4114.0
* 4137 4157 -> 4138.0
